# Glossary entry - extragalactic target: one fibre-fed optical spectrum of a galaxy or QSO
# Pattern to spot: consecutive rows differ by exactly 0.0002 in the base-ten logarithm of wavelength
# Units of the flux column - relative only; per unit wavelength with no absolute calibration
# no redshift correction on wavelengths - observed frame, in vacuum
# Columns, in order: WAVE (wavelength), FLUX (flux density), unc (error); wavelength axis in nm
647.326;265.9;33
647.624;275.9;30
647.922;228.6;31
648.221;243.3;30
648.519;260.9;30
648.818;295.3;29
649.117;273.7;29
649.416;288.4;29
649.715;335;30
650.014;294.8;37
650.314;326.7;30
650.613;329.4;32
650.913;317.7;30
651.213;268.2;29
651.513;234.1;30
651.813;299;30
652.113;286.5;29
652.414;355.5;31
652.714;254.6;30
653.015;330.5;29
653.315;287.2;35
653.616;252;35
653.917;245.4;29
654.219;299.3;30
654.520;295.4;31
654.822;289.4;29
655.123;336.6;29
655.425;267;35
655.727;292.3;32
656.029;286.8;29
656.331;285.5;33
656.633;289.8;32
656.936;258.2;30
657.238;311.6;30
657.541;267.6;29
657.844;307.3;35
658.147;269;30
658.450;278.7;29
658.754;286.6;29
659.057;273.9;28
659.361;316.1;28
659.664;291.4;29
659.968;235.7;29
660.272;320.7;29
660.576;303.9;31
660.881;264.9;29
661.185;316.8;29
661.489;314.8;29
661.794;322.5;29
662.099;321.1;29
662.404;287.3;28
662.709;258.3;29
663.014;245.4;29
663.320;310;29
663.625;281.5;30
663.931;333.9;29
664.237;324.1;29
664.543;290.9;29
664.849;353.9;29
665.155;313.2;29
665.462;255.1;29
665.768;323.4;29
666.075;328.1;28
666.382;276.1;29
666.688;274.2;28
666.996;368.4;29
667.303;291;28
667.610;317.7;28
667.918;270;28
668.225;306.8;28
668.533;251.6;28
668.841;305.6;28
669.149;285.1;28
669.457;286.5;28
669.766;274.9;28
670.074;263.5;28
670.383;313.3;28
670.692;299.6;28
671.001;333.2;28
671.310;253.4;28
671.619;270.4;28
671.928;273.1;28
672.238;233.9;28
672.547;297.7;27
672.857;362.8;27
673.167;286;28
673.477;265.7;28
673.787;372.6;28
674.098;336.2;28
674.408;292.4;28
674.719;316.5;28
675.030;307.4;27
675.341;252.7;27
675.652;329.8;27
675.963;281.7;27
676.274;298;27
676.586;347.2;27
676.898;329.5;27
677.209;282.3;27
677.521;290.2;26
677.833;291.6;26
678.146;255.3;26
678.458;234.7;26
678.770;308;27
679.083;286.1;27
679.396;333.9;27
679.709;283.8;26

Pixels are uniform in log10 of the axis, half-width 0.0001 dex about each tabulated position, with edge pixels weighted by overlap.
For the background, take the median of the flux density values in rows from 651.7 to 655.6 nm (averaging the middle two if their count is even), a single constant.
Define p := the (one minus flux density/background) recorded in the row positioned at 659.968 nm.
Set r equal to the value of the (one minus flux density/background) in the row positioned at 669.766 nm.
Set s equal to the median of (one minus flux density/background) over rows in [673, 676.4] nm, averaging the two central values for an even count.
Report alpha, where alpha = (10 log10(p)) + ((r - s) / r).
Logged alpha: -6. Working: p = 0.19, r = 0.05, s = -0.03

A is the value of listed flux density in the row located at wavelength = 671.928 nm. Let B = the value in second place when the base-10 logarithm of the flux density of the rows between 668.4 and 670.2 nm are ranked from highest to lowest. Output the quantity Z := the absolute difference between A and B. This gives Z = 271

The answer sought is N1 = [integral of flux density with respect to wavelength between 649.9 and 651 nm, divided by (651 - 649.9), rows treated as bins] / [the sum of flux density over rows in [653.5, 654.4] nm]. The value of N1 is 0.40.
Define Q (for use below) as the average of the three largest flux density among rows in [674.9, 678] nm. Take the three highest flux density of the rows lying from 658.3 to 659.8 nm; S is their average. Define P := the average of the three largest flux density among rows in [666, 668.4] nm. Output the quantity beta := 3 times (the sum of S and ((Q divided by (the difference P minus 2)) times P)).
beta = 1907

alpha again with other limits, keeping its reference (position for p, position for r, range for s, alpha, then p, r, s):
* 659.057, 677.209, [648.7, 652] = -11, 0.05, 0.02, -0.02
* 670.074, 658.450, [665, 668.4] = -8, 0.09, 0.04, -0.06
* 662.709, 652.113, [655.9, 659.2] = -10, 0.11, 0.01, 0.01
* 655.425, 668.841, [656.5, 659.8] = -10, 0.08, -0.06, 0.01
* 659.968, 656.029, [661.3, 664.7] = 2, 0.19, 0.01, -0.07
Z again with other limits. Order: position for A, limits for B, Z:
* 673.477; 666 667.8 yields 263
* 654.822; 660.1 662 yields 287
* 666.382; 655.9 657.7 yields 274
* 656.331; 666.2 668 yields 283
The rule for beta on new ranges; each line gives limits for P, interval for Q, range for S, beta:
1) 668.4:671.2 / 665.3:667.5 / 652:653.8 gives 2000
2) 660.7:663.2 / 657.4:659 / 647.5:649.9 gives 1797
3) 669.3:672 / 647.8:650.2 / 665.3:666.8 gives 1859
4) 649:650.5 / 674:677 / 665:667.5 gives 2039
